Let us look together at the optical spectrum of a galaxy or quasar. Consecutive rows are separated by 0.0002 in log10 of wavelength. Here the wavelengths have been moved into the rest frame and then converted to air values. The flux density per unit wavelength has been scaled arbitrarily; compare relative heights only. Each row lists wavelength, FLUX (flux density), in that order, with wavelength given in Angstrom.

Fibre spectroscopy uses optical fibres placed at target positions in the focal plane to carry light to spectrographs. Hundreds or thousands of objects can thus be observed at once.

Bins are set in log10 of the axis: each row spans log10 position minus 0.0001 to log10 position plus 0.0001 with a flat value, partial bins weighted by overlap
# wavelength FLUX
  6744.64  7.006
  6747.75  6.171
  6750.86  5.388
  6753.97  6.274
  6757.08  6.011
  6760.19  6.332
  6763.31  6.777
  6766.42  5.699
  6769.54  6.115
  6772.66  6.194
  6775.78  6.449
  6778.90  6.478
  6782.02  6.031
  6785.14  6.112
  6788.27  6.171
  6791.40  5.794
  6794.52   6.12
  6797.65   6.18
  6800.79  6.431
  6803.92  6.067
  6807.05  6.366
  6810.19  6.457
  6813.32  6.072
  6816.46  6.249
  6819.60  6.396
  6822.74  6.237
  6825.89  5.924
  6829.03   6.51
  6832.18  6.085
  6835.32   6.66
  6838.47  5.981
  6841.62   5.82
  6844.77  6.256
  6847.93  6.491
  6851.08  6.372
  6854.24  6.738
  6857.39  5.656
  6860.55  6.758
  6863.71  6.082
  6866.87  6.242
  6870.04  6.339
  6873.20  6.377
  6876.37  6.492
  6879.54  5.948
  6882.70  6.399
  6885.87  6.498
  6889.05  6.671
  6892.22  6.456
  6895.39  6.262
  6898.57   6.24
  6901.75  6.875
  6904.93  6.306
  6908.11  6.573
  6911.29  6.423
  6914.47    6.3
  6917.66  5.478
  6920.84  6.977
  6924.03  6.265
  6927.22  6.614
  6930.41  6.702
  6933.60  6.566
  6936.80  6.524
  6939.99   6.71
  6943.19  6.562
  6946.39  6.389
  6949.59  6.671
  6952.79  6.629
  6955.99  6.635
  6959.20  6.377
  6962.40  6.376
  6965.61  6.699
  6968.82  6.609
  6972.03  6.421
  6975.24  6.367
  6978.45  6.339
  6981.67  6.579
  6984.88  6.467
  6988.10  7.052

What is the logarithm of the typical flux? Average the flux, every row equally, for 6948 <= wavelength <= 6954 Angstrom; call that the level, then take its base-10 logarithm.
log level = 0.823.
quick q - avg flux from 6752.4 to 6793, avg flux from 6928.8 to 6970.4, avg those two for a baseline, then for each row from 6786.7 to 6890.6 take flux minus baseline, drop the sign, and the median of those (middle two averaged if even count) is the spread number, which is 0.20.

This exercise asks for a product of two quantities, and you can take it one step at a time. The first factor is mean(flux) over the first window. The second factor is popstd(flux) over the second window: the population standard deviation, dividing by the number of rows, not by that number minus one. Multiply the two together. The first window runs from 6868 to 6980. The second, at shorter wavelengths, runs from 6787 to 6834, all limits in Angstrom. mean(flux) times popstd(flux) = 1.3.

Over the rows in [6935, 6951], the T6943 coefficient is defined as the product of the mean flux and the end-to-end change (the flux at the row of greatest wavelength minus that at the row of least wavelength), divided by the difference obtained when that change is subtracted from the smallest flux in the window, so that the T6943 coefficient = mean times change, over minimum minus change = 0.15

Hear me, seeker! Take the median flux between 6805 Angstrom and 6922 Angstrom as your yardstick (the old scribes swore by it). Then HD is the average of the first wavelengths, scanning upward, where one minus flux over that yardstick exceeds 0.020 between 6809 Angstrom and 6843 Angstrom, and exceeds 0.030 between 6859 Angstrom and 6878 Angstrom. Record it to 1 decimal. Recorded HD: 6838.5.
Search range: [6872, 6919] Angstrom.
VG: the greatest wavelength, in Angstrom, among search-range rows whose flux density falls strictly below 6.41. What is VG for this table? 6917.66 Angstrom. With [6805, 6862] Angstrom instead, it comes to 6857.39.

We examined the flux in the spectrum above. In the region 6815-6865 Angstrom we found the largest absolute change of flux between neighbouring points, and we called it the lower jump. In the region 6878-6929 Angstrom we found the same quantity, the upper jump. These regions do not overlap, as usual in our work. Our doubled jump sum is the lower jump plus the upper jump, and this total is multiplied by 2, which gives 5.2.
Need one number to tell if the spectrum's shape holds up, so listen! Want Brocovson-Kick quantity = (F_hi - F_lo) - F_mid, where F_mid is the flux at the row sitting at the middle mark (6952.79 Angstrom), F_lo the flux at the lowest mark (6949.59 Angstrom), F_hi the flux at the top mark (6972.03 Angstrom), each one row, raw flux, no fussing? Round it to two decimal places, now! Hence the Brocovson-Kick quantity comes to -6.88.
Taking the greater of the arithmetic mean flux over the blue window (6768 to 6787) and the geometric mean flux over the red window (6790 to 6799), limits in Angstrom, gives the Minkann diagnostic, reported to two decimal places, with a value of 6.23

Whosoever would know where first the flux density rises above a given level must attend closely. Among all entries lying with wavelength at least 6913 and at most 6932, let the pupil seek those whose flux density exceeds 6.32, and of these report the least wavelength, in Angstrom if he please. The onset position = 6920.84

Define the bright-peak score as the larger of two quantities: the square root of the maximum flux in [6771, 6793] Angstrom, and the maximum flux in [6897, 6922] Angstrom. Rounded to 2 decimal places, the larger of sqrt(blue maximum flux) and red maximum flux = 6.98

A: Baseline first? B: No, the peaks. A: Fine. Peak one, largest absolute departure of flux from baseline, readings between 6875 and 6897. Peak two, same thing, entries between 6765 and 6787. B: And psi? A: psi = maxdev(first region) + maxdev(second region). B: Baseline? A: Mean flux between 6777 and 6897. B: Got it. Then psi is 1.0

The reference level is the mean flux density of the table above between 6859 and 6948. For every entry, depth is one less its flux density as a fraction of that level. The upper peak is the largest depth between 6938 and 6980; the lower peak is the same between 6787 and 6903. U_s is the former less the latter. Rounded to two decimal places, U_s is -0.11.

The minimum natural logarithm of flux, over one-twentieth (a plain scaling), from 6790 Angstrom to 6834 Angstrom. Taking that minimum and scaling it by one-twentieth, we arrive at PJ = 0.088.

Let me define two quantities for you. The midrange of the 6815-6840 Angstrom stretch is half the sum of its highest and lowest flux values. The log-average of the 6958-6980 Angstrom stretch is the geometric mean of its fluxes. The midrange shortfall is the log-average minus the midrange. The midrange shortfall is 0.16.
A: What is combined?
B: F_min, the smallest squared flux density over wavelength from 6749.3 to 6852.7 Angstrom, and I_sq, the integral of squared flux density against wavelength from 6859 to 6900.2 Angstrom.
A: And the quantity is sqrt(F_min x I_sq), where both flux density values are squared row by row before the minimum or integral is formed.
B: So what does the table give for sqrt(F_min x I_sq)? 220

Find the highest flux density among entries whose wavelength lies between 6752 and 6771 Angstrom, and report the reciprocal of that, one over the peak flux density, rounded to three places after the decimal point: 0.148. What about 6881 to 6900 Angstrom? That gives 0.150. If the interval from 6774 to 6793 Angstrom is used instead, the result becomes 0.154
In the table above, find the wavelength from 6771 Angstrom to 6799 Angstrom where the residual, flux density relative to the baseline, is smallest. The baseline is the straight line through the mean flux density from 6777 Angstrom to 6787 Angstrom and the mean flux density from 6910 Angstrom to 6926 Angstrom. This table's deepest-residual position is 6791.40 Angstrom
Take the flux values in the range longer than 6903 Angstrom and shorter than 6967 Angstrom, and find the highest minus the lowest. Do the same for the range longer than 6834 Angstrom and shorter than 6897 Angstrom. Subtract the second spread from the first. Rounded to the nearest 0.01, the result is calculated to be 0.40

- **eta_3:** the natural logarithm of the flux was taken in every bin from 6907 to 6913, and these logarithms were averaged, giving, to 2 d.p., 1.87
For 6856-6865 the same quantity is 1.82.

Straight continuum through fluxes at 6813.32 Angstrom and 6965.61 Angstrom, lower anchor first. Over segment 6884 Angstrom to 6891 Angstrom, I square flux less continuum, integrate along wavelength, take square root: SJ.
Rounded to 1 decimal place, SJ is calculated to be 0.6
